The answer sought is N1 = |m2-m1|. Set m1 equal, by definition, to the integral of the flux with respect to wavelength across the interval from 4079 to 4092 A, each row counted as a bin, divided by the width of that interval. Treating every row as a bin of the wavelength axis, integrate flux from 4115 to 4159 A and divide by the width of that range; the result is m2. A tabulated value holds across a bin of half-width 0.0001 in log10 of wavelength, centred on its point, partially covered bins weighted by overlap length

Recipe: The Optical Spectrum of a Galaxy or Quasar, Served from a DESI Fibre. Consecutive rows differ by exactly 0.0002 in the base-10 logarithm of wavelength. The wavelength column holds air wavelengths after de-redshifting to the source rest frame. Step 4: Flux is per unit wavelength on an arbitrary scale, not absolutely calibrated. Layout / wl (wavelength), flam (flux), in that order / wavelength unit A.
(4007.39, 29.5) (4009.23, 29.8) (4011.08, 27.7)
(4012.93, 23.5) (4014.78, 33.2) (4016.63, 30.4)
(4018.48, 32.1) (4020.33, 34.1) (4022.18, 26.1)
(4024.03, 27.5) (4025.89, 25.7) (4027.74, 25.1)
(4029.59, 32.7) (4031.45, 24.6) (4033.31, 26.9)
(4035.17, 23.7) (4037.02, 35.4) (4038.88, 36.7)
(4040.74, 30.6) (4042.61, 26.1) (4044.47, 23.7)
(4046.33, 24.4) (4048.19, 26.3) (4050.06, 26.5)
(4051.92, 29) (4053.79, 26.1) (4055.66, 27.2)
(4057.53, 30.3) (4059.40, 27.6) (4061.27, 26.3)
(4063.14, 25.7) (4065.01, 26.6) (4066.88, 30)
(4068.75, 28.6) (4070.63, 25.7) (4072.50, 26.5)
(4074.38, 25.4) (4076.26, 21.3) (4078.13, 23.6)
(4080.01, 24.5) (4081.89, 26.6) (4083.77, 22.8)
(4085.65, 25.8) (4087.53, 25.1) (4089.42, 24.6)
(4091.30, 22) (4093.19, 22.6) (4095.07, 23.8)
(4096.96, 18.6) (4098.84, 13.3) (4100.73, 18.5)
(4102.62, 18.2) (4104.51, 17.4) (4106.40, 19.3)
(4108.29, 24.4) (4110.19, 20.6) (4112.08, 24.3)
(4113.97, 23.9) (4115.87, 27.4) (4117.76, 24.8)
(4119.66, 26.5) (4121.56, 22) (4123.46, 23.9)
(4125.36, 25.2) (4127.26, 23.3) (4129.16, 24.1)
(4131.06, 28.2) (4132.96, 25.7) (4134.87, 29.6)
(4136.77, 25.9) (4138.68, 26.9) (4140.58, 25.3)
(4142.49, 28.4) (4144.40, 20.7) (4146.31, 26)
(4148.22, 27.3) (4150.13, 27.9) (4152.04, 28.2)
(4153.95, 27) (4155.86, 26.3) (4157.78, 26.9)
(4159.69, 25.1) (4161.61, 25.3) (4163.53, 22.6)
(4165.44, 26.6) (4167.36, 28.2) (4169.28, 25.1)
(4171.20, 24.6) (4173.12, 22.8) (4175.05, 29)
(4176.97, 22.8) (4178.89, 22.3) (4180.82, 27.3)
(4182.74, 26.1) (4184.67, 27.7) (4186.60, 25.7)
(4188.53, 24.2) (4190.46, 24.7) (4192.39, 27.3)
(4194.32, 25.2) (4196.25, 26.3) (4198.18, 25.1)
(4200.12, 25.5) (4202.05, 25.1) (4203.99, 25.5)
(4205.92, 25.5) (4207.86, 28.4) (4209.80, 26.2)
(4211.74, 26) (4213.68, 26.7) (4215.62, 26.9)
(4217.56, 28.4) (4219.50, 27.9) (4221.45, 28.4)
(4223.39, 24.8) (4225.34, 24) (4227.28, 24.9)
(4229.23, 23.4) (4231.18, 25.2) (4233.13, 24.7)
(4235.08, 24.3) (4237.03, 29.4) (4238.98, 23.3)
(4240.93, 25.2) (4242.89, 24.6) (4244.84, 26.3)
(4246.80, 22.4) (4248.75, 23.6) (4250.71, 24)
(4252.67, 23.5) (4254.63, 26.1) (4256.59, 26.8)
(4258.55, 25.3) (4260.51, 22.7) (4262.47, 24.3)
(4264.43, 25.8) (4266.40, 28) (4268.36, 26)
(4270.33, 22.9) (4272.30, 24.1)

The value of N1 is 1.5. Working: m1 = 24.5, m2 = 26.0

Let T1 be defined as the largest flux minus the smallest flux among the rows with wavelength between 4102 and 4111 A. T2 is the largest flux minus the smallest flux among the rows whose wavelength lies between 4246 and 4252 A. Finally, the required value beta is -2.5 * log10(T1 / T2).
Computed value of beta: -1.6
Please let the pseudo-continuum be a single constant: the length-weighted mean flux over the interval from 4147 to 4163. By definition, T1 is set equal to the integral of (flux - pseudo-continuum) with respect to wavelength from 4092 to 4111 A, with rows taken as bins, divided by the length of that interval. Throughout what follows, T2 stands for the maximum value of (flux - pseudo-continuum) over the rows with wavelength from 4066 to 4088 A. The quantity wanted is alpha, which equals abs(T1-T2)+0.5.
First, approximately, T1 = -6.9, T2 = 3.4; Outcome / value 11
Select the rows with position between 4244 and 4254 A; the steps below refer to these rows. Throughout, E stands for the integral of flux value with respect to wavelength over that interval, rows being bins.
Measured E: 240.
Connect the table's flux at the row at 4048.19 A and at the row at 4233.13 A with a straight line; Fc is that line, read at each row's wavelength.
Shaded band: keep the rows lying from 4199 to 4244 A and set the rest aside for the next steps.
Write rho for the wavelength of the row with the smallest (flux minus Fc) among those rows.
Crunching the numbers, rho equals 4238.98 A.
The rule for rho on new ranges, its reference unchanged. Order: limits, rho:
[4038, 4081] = 4076.26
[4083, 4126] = 4098.84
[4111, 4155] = 4144.40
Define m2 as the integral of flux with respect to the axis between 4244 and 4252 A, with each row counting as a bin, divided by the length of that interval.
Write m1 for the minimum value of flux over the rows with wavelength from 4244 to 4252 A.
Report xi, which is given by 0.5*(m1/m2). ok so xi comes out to 0.467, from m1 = 22.4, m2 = 24.0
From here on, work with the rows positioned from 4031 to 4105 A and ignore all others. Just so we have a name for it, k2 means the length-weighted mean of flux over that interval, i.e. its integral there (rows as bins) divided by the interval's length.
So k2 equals 25.3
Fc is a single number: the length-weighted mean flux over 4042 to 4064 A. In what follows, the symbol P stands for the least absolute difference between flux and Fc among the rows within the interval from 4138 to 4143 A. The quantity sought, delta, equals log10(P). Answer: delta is -0.5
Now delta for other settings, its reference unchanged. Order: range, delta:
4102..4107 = 0.9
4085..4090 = -0.1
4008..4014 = 0.0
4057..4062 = -0.5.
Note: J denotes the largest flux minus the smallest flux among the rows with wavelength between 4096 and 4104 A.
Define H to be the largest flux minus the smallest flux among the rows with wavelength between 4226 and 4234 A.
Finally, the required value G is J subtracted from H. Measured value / -3.5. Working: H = 1.8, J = 5.3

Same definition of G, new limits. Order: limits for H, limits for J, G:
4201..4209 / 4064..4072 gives -1.0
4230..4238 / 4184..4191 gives 1.6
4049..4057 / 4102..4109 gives -4.1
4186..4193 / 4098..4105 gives -2.1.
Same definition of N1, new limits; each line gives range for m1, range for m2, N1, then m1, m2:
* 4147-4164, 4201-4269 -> 0.9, 26.4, 25.5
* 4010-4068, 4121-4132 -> 3.6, 28.1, 24.5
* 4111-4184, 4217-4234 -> 0.1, 25.6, 25.7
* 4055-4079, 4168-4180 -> 2.0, 26.5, 24.6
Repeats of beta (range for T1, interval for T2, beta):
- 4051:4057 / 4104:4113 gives 1.0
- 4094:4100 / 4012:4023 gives 0.0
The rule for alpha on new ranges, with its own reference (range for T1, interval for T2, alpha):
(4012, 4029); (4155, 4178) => 1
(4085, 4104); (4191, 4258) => 9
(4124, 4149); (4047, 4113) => 5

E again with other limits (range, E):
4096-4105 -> 155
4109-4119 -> 243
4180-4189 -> 237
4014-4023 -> 281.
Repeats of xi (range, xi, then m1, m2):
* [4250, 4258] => 0.467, 23.5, 25.1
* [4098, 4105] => 0.394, 13.3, 16.9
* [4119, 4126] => 0.453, 22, 24.3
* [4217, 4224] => 0.452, 24.8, 27.5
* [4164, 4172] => 0.474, 24.6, 26.0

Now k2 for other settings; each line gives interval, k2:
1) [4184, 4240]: 25.9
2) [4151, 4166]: 26.0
